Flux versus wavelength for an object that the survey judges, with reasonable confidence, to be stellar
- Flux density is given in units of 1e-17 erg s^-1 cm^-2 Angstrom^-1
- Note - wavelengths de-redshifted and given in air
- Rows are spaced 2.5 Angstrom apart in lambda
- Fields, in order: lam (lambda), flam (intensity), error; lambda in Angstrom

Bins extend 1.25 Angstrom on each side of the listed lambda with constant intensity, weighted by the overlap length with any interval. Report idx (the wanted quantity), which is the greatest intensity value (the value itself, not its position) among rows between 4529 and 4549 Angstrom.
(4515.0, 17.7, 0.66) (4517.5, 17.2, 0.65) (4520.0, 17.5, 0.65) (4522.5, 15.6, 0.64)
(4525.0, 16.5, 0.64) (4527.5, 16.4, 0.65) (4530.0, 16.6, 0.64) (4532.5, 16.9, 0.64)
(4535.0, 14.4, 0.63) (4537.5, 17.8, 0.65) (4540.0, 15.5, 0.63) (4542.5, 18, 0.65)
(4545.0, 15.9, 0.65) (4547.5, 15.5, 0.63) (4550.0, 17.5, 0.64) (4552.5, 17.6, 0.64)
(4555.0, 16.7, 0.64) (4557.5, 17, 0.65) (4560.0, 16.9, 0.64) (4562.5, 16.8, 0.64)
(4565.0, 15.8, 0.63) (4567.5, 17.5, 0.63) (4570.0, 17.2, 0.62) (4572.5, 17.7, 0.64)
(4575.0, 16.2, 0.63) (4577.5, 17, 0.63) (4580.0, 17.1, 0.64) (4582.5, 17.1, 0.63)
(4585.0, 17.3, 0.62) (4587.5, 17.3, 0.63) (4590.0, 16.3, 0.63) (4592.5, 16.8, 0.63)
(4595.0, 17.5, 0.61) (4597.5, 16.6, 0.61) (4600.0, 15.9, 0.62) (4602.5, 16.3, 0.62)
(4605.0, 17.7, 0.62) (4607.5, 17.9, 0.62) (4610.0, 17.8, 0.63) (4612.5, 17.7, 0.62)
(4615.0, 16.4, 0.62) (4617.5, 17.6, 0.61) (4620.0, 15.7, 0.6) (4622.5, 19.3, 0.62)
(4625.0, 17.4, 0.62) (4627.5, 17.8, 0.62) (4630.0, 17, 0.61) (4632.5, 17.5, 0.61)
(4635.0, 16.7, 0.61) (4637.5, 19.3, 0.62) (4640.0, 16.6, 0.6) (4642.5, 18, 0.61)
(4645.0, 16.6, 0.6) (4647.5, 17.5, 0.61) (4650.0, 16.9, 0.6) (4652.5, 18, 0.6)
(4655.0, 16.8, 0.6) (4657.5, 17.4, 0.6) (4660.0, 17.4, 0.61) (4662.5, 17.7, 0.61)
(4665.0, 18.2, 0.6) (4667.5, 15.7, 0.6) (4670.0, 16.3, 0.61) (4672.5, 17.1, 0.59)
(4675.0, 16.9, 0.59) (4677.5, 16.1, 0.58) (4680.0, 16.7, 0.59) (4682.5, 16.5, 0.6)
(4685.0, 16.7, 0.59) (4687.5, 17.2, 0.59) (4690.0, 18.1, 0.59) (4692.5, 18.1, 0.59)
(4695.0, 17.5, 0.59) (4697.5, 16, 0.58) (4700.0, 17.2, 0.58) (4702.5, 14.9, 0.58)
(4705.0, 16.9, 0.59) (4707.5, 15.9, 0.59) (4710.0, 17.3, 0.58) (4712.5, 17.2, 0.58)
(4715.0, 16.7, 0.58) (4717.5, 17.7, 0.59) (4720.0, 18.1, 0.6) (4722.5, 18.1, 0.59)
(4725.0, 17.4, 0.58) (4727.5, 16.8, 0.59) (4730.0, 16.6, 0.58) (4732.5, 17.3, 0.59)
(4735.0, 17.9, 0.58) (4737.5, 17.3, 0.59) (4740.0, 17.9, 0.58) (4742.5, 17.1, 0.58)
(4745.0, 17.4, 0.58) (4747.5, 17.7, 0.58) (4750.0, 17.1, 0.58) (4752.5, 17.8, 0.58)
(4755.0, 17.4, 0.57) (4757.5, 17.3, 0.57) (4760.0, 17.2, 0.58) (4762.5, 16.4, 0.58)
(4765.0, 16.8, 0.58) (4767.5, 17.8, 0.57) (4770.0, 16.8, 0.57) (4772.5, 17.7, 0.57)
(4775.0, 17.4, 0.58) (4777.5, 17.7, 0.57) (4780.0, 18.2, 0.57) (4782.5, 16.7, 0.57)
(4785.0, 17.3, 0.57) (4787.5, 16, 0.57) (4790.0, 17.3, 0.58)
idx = 18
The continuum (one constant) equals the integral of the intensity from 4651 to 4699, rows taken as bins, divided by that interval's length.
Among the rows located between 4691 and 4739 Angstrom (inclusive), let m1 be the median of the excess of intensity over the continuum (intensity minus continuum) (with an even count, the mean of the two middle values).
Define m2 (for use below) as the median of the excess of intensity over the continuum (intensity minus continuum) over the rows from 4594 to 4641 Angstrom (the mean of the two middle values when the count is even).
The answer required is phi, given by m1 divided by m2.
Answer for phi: 1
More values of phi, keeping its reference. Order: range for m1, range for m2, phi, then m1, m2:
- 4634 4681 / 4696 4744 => -1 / -0.17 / 0.13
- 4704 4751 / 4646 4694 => 9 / 0.23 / 0.03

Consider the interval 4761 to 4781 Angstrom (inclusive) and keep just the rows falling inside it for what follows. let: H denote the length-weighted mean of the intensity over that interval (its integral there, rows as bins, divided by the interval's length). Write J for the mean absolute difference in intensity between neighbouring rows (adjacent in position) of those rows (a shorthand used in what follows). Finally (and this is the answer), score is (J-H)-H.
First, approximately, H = 17.3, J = 0.63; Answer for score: -34.0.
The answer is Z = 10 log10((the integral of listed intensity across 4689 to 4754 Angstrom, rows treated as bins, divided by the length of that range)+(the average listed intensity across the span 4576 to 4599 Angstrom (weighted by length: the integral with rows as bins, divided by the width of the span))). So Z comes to 15.3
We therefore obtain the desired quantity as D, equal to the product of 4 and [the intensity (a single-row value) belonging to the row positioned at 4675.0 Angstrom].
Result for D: 68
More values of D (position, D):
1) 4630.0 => 68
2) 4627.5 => 71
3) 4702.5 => 60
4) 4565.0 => 63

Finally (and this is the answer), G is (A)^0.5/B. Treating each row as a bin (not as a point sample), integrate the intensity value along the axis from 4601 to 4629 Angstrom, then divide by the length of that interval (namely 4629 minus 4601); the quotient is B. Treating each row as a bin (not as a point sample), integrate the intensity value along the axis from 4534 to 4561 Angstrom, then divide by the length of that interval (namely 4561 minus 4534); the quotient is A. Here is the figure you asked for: 0.234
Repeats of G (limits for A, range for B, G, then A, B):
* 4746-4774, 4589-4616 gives 0.244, 17.3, 17.0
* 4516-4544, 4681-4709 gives 0.242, 16.6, 16.8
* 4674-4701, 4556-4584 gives 0.243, 17.0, 16.9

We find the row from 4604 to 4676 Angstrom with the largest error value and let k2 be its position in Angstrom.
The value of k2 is 4610.0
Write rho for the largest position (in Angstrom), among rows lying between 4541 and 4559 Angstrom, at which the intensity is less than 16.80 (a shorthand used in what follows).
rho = 4555.0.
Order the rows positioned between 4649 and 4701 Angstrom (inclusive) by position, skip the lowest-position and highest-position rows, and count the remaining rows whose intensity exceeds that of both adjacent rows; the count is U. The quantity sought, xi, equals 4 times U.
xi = 16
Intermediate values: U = 4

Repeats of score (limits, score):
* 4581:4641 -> -33.4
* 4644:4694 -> -33.5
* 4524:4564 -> -32.1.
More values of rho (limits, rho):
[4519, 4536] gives 4535.0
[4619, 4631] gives 4620.0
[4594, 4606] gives 4602.5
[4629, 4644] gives 4640.0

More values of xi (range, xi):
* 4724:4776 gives 24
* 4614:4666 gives 32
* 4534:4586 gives 24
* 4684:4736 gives 12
